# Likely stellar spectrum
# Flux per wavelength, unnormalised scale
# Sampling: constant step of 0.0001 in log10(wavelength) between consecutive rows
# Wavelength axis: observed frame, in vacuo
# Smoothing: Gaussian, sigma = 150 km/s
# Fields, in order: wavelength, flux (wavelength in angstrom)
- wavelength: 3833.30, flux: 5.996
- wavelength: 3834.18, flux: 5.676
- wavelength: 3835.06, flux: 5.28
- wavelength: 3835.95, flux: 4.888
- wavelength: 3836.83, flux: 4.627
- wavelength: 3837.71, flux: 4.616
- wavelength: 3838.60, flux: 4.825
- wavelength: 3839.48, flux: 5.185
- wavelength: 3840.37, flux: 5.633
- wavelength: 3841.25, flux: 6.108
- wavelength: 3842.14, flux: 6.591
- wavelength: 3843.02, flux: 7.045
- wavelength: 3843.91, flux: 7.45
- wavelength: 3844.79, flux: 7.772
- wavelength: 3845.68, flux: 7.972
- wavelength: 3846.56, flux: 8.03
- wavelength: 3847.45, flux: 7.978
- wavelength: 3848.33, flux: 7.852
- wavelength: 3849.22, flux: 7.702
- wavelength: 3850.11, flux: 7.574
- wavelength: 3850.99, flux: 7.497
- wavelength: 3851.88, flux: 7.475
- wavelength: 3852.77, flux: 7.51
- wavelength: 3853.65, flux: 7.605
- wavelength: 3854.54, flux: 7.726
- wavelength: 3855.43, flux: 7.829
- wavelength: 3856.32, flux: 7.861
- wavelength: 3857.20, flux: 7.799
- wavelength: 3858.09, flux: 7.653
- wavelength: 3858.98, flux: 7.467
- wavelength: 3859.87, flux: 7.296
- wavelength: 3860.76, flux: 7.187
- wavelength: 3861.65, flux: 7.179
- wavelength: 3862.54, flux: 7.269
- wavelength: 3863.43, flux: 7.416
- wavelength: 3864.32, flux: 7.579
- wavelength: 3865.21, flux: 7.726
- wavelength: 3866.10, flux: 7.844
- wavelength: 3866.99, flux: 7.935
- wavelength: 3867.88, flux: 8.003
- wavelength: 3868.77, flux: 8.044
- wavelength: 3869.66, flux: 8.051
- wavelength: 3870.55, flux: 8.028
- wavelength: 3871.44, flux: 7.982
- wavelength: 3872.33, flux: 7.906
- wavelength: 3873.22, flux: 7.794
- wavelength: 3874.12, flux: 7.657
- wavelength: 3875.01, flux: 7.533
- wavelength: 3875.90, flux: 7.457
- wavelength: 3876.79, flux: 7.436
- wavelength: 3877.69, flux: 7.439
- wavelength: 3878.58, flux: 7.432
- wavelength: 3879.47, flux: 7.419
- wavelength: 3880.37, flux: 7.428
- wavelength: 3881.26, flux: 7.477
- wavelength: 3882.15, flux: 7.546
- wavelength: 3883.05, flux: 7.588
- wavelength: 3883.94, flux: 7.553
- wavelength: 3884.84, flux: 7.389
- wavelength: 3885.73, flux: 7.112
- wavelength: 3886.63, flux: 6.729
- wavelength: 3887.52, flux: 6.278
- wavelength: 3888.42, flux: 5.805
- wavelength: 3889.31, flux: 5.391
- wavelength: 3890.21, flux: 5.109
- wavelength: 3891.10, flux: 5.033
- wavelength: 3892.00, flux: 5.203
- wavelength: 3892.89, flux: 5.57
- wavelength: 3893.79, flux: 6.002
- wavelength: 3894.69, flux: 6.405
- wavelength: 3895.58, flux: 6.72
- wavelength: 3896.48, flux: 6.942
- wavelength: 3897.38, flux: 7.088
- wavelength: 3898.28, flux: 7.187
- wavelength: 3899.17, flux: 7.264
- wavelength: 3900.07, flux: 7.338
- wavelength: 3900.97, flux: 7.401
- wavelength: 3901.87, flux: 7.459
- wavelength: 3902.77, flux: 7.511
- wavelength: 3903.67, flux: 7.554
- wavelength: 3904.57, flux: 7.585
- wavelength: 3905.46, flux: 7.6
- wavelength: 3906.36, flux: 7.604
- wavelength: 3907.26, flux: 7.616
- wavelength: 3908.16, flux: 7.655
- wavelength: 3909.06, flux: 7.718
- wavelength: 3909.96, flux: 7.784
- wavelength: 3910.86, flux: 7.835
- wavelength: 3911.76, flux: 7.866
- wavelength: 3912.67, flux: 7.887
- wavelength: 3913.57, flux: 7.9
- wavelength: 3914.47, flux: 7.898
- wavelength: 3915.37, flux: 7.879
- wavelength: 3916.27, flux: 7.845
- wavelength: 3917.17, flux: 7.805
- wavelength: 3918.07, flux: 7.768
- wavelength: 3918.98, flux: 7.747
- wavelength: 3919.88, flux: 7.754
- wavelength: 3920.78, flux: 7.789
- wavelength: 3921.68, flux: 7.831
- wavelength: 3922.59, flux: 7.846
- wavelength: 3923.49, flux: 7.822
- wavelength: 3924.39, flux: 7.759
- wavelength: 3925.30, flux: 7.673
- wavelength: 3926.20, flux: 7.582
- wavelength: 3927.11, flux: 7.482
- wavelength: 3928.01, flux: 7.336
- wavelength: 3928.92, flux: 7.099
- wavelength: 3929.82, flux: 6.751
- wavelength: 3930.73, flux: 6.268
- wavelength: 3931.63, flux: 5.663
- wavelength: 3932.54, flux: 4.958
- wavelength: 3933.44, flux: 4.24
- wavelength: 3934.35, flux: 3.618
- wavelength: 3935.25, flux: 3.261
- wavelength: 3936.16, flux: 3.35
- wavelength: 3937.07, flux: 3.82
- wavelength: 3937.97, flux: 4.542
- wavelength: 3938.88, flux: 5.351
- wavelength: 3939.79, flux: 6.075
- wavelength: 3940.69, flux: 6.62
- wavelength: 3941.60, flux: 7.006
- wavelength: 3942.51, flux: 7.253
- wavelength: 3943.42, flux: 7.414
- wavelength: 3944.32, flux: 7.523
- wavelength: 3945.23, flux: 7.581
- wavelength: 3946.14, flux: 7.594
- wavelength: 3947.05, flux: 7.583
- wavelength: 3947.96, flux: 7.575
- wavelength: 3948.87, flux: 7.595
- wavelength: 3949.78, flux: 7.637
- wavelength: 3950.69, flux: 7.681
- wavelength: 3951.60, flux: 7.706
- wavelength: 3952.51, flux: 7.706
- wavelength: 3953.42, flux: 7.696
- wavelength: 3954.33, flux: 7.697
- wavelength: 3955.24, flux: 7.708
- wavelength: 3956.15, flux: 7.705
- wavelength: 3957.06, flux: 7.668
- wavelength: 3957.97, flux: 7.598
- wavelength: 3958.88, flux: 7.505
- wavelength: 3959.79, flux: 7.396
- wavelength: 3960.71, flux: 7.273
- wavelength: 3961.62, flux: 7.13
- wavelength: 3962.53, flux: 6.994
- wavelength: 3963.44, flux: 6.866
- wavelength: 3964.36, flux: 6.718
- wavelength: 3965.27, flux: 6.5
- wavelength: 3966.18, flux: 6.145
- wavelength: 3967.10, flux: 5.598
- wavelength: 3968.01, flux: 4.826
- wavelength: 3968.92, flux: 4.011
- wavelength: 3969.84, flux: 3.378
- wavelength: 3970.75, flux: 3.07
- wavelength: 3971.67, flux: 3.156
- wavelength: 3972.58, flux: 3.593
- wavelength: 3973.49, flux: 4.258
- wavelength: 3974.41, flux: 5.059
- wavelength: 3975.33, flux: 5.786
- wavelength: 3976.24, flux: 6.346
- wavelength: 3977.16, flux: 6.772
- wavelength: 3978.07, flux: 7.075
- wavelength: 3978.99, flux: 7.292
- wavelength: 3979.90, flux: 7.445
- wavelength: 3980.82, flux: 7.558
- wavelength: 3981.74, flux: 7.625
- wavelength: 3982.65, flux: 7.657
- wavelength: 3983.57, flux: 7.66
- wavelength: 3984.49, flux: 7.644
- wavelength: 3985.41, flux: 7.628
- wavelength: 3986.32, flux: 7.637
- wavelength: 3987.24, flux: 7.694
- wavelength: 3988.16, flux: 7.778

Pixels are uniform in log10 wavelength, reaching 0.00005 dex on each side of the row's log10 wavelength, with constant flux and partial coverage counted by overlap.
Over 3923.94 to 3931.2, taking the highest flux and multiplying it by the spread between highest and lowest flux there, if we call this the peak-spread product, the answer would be 12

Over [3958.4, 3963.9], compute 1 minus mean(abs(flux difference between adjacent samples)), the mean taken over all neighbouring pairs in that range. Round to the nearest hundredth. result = 0.87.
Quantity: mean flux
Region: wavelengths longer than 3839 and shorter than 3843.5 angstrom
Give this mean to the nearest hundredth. 6.11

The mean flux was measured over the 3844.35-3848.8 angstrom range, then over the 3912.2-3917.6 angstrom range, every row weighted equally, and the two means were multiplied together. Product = 62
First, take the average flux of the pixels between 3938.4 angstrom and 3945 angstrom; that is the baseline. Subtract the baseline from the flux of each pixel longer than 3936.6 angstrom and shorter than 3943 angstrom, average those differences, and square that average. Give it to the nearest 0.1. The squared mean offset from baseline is 0.9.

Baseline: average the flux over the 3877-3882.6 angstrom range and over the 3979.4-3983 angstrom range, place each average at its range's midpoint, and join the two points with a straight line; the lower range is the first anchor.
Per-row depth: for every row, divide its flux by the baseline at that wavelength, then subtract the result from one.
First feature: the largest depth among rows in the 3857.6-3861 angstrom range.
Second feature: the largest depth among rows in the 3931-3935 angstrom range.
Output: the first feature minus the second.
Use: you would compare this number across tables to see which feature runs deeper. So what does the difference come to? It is -0.49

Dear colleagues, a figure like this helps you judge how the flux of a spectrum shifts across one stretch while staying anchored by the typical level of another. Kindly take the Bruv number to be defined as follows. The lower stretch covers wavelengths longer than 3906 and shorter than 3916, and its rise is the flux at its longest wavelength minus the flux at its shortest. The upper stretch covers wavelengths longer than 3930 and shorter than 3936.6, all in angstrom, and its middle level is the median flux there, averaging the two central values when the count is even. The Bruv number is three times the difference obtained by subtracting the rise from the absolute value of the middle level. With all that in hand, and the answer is 12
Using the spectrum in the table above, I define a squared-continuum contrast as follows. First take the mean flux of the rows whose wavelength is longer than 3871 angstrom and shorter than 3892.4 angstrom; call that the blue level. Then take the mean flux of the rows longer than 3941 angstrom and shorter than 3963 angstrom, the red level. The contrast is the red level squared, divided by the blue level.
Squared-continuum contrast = 8.1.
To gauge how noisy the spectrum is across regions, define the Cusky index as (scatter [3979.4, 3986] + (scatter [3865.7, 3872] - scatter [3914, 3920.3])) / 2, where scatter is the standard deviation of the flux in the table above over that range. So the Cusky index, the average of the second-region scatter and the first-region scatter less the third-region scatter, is 0.04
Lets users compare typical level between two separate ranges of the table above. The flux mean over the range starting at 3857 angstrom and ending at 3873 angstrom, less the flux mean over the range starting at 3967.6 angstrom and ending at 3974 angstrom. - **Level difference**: 3.9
